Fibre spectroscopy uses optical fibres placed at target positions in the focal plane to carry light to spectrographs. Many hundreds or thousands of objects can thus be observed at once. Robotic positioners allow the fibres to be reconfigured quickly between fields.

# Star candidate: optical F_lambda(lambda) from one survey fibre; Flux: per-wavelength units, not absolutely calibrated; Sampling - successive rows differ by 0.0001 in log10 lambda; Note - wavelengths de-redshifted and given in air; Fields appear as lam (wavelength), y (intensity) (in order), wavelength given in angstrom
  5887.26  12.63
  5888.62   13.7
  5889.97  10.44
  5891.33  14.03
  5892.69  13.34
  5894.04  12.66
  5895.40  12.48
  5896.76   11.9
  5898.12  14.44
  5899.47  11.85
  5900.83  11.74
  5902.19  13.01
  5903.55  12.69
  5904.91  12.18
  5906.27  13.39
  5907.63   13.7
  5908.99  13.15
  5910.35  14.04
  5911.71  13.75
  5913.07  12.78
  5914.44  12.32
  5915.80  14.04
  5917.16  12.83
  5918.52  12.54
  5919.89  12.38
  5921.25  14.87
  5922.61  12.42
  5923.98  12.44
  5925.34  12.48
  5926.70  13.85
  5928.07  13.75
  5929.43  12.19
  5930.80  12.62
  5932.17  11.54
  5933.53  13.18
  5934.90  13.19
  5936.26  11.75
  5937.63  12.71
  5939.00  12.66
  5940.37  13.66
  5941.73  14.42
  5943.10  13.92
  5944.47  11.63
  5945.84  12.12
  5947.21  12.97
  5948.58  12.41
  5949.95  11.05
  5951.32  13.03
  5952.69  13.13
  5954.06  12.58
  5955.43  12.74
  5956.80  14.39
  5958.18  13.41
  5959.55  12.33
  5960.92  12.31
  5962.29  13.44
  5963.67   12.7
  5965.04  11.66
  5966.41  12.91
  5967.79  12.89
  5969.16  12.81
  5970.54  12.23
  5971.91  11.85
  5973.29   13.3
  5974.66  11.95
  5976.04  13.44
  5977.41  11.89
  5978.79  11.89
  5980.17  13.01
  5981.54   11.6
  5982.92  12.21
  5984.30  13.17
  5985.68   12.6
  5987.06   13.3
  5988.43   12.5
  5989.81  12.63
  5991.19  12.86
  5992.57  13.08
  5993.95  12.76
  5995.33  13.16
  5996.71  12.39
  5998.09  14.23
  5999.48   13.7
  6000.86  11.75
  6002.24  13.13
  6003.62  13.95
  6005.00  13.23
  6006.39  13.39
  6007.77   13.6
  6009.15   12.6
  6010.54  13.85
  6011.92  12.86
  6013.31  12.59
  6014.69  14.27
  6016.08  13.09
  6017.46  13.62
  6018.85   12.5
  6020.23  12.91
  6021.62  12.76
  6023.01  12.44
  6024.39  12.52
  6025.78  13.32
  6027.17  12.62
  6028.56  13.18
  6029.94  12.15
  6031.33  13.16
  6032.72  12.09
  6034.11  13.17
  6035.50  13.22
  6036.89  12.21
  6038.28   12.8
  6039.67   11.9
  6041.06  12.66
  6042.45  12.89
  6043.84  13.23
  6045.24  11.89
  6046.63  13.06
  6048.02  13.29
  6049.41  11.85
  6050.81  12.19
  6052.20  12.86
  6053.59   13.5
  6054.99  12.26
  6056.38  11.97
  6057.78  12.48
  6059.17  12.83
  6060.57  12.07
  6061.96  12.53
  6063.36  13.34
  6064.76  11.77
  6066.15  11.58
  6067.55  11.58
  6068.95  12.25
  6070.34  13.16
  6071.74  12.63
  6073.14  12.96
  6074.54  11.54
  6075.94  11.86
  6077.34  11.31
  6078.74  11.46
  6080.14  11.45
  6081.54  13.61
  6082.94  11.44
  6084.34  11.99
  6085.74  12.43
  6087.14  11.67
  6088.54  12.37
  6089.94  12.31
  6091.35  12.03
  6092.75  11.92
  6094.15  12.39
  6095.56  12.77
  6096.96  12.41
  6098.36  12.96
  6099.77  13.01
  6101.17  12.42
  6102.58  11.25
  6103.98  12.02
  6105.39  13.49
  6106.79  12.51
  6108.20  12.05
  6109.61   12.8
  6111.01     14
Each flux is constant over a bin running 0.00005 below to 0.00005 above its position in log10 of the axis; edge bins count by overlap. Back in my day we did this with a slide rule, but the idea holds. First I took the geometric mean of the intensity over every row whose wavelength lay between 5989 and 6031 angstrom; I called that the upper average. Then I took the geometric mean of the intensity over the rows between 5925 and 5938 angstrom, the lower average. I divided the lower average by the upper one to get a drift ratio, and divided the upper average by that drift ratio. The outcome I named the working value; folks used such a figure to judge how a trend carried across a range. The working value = 13.4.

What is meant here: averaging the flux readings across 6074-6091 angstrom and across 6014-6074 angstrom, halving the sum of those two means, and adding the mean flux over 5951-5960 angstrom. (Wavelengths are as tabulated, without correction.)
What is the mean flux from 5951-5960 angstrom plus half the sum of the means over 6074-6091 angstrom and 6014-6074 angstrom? 25.4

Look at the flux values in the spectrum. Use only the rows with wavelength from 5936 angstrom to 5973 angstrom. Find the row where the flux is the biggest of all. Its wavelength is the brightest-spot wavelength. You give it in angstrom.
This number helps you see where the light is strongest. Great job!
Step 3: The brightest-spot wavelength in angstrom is 5941.73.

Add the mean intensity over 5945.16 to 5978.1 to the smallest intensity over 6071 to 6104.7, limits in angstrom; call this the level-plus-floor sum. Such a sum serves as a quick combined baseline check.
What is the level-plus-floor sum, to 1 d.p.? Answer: 23.9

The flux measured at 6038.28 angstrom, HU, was 12.8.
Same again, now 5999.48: 13.7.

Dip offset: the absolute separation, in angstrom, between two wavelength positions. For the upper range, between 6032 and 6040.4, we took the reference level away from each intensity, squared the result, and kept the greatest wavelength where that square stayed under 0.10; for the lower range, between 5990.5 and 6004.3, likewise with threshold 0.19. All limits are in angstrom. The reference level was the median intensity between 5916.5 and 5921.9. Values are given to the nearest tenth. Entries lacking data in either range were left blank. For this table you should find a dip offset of 41.6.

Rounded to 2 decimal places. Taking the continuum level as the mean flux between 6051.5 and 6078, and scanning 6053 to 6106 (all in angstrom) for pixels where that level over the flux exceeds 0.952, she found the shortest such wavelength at 6054.99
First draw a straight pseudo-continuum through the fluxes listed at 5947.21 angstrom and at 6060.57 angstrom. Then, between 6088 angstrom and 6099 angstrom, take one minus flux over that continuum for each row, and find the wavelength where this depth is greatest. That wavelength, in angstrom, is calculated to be 6092.75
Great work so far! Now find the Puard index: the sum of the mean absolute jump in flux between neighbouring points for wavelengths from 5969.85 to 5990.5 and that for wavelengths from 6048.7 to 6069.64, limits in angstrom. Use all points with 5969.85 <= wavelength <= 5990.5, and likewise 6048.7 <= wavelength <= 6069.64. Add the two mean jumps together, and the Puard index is 1.50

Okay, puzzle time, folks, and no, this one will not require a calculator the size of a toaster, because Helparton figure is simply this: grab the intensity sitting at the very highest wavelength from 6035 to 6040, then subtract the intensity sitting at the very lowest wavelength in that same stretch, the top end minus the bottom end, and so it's -1.32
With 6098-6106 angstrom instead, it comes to 0.53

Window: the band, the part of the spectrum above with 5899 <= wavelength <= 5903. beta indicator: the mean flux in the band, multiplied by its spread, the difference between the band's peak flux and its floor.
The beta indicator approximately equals 15.5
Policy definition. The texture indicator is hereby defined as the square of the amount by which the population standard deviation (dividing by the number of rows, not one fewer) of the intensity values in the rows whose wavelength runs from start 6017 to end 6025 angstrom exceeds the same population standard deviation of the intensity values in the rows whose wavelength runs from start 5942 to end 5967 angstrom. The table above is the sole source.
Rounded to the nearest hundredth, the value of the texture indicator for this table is 0.16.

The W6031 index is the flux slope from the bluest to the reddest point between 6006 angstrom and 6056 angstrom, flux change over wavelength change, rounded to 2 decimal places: -0.02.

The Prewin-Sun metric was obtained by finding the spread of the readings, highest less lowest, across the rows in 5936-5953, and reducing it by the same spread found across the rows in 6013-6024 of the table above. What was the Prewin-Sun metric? 1.5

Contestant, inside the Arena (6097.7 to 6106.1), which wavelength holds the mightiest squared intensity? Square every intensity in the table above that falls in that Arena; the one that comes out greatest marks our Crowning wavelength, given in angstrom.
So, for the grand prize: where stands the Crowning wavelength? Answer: 6105.39 angstrom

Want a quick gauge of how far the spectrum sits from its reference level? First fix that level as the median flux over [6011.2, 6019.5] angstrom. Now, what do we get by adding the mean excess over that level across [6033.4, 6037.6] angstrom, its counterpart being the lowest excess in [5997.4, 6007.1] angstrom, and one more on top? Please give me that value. -0.3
